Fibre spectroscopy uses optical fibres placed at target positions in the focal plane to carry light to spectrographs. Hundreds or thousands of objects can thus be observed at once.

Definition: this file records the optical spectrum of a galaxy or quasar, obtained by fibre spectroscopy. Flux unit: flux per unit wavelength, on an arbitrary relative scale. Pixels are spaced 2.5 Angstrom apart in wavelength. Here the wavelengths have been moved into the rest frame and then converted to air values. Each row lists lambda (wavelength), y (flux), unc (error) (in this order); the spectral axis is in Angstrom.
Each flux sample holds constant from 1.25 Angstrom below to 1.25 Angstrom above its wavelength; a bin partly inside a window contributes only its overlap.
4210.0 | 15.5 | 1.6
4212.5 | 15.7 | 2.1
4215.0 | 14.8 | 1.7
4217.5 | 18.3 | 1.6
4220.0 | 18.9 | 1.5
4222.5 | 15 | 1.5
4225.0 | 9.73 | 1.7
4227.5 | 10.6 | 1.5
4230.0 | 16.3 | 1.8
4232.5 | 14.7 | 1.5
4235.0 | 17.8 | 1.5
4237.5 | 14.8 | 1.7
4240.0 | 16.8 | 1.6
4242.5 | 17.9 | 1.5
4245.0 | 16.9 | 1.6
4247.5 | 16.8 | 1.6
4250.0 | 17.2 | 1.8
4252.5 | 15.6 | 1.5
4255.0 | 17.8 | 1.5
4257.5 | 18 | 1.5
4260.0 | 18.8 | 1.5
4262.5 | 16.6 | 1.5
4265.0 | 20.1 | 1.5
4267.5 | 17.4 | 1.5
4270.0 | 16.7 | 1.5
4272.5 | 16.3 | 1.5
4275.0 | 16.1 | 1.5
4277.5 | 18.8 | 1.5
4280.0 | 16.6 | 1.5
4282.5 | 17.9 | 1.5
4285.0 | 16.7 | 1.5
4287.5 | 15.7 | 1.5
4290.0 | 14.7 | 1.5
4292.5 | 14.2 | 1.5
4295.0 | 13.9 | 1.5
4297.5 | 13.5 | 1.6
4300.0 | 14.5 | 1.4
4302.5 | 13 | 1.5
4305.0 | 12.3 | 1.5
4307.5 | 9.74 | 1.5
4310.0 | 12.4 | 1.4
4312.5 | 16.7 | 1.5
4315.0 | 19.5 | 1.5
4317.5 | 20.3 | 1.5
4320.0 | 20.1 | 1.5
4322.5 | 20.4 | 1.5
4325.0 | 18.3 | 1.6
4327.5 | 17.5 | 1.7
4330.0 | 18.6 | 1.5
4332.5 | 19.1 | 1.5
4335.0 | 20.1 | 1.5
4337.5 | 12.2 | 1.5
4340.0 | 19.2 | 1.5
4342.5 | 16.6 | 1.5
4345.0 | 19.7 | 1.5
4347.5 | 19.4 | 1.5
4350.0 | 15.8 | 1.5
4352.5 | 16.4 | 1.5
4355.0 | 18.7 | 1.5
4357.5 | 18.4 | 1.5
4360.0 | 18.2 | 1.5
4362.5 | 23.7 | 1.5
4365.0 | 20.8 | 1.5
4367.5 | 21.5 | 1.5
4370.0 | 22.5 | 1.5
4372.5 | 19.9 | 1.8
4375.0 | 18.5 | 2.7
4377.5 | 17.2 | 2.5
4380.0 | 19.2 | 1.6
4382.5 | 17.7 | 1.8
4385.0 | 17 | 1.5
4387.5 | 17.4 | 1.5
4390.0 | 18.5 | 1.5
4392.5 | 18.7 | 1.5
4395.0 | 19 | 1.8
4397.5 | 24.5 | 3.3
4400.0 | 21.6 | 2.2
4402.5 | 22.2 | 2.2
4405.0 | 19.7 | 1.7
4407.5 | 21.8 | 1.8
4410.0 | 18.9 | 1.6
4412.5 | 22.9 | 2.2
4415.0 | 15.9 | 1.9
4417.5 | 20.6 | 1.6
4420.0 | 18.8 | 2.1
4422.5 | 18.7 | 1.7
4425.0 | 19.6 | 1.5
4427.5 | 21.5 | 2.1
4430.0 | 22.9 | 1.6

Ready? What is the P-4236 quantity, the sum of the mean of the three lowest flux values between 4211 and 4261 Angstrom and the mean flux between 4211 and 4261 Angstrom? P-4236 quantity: 28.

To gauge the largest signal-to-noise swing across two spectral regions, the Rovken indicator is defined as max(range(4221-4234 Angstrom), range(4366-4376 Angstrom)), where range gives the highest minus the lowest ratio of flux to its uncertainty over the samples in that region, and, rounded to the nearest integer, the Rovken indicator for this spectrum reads 8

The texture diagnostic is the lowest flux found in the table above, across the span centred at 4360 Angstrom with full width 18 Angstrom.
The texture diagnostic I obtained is 16.4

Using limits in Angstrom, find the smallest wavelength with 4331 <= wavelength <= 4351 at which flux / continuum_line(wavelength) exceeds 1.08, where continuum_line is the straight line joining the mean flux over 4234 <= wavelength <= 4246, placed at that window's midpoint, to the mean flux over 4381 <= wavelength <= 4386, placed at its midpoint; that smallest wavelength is 4332.5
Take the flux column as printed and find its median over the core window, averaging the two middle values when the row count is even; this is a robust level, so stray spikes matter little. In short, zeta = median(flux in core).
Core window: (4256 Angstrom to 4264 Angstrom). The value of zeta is 18.0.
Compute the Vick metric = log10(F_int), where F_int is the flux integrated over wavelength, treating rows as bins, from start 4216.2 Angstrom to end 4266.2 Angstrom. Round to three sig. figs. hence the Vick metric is 2.91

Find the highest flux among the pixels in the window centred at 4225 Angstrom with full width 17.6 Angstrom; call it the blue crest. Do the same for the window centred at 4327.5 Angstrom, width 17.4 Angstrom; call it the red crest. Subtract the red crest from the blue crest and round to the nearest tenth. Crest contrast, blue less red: -1.5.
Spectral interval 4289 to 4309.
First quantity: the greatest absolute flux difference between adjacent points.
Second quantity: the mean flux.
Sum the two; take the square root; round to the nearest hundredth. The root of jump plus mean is 3.97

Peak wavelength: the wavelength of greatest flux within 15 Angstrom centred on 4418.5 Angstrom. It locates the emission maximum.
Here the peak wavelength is 4412.5 Angstrom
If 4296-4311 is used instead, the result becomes 4300.0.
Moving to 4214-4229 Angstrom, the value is 4220.0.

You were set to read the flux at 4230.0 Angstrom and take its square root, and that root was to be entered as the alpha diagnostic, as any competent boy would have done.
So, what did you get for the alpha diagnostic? 4.0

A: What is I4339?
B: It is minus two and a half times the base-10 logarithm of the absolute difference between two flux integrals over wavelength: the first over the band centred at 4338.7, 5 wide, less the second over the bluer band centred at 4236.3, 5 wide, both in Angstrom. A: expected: -1.2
